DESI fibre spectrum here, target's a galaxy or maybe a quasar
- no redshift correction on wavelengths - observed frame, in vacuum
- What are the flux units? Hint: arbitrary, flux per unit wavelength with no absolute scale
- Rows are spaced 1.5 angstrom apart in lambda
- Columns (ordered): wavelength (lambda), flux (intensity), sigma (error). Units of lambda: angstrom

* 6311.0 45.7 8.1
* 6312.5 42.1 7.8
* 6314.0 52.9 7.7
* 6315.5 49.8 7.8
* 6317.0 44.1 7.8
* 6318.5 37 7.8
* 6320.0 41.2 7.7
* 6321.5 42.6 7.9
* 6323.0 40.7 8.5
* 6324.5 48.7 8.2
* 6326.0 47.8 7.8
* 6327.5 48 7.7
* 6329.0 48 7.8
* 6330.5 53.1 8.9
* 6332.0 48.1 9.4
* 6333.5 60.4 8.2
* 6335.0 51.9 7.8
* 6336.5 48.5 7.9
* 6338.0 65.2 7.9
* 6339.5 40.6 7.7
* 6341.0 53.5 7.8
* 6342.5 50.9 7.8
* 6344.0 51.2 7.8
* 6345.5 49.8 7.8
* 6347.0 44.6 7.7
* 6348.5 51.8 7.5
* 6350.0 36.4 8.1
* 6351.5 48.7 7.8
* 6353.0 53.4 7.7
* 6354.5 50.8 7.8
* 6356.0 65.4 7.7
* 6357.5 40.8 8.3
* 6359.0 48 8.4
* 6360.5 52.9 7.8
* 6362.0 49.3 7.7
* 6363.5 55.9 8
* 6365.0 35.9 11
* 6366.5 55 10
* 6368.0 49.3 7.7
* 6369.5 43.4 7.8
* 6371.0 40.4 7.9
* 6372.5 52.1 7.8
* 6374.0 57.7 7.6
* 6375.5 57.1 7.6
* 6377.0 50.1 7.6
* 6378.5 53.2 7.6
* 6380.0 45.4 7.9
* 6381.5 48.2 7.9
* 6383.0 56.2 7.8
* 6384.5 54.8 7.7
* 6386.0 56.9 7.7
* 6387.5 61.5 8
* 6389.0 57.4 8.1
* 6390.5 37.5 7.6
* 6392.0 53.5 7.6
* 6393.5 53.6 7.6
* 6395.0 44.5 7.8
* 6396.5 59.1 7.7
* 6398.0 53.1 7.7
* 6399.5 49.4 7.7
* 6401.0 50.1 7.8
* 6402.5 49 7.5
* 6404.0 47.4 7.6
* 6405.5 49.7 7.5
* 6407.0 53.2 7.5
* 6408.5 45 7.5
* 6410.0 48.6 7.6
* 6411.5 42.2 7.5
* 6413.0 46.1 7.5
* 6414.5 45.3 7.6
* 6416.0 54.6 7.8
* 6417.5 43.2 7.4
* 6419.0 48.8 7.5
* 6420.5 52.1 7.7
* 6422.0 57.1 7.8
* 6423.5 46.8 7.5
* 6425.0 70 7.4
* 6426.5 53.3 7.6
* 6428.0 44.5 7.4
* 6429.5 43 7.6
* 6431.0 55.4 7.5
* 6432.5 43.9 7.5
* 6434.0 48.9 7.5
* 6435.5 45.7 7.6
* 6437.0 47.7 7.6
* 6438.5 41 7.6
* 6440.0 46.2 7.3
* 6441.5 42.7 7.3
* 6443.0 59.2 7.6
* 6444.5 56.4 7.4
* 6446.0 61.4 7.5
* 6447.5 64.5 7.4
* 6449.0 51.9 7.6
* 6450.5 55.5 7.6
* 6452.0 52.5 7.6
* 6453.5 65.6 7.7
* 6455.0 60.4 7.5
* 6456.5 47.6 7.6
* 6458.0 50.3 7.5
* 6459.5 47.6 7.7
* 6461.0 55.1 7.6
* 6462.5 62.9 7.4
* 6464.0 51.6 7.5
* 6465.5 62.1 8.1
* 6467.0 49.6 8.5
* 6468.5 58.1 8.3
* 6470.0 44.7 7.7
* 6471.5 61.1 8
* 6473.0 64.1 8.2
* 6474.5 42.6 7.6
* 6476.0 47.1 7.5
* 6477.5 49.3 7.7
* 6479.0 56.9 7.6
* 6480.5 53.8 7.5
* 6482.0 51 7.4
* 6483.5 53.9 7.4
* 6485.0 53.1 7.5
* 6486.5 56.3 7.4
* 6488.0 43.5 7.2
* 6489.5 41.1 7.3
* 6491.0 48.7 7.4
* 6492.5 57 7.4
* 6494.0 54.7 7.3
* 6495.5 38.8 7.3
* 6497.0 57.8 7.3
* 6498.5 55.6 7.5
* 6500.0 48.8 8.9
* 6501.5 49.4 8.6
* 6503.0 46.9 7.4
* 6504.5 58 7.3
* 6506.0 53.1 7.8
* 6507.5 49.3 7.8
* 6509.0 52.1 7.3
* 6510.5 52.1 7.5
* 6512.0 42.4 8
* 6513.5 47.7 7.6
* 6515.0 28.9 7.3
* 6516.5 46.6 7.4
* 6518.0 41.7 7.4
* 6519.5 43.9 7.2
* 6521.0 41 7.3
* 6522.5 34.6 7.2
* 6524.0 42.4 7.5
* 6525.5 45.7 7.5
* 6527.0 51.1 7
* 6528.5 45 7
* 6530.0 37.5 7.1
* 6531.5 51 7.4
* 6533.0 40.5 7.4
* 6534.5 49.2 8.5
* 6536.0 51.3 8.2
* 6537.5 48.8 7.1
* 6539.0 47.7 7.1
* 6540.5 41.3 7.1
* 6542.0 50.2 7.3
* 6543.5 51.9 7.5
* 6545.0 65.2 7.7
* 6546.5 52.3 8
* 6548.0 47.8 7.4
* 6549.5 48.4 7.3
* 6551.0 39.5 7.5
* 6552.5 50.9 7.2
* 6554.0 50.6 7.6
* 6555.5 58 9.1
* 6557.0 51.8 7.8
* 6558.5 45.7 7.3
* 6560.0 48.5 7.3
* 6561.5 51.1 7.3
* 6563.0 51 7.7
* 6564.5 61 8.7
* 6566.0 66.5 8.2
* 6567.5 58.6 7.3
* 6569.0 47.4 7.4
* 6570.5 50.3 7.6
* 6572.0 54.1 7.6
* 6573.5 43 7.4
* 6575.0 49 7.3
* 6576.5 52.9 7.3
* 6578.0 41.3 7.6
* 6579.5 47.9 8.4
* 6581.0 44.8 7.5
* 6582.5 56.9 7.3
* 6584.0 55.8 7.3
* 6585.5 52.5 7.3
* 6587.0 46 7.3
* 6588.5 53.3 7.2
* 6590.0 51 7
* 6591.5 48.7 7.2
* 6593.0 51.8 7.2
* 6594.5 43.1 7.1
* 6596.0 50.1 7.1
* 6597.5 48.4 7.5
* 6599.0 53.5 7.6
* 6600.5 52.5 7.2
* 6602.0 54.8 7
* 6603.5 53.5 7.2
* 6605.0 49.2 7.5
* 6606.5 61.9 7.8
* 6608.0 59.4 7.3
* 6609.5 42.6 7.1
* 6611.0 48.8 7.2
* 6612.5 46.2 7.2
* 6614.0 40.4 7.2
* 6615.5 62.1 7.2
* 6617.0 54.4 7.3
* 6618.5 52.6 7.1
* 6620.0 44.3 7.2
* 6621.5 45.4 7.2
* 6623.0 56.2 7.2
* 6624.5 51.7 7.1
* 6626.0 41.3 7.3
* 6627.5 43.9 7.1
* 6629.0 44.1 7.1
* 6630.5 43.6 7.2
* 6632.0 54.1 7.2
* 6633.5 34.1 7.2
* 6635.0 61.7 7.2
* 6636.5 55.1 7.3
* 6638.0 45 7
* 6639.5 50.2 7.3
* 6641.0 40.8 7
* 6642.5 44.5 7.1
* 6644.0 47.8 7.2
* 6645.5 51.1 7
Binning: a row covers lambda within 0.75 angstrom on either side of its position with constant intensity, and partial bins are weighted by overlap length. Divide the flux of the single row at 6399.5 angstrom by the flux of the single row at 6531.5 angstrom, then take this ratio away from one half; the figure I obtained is -0.47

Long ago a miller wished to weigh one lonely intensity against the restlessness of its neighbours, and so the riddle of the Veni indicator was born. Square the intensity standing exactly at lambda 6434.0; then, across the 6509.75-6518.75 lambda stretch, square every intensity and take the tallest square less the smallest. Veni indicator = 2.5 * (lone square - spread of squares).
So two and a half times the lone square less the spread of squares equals 1280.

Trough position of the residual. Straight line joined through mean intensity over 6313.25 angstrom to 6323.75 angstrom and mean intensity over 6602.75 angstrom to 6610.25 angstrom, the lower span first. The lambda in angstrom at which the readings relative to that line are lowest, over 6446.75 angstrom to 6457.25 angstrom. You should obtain 6456.5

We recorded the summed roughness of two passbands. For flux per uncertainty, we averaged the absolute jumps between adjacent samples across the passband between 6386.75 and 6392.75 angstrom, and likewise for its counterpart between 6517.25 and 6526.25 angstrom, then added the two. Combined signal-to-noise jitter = 2.2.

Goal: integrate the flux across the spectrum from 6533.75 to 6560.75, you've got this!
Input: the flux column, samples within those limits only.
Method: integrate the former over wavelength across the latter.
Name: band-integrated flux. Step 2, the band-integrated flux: 1349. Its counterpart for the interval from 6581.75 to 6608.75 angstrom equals 1414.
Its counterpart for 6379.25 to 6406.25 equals 1391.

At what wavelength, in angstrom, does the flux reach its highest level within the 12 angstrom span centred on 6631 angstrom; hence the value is 6635.0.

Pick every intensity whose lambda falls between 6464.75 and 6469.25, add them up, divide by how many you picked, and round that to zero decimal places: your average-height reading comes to 57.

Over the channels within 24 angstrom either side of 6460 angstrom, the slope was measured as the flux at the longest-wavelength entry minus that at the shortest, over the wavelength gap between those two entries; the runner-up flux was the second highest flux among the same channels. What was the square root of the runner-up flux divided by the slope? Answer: 22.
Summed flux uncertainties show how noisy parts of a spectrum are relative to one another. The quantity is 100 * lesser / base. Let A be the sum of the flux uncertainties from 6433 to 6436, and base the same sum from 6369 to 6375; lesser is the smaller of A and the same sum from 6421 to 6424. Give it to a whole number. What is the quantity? 49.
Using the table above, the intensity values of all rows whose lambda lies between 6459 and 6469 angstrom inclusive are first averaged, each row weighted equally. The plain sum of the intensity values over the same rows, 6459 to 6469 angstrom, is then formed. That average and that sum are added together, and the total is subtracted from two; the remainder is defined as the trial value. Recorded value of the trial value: -440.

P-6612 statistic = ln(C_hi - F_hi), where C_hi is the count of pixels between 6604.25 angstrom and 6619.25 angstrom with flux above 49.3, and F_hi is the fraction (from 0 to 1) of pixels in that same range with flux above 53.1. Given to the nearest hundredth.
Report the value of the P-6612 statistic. 1.53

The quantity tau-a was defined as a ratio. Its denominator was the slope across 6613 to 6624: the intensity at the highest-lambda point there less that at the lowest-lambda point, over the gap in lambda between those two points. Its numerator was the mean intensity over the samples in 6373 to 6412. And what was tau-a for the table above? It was 29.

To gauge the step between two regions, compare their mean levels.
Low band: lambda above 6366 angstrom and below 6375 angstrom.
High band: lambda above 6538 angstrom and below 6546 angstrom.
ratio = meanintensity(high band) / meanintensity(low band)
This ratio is 1.03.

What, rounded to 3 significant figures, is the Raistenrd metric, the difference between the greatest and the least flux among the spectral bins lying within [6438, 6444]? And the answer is 18.2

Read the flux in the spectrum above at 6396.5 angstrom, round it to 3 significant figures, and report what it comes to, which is 59.1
